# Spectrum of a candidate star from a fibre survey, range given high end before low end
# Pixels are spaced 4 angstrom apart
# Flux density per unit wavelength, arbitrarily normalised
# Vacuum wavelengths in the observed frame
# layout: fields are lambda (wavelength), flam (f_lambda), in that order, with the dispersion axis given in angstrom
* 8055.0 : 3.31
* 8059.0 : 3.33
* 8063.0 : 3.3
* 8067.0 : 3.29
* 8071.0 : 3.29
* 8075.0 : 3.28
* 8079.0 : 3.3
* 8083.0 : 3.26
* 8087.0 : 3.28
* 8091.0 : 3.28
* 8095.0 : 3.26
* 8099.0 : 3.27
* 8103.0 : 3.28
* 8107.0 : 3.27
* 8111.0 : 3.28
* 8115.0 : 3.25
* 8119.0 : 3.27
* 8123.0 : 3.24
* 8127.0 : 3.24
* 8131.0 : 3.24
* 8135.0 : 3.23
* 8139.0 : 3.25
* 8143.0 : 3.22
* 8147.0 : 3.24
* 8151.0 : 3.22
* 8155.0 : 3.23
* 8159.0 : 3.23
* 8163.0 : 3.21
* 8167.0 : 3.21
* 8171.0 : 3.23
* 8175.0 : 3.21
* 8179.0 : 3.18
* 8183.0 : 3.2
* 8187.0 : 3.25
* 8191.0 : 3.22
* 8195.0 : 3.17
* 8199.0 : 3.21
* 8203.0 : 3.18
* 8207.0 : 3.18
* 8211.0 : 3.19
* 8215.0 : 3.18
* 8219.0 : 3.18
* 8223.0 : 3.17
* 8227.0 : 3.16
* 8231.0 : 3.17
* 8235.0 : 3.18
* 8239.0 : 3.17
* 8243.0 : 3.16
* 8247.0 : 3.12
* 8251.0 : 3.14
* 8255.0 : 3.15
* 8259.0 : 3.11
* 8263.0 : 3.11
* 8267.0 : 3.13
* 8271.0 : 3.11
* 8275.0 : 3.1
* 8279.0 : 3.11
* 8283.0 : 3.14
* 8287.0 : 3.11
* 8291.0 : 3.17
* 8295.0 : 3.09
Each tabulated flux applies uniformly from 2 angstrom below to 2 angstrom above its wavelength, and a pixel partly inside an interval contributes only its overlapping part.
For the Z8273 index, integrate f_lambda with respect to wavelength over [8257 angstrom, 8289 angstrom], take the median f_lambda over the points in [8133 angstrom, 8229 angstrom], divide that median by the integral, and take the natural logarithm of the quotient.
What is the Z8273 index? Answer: -3.44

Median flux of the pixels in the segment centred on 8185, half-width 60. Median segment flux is 3.21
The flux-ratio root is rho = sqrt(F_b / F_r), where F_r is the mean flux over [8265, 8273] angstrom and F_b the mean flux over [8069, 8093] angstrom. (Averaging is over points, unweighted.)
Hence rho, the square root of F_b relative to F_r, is 1.026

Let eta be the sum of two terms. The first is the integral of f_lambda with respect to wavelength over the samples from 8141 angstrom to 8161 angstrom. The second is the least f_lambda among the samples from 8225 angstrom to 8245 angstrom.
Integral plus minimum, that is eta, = 67.7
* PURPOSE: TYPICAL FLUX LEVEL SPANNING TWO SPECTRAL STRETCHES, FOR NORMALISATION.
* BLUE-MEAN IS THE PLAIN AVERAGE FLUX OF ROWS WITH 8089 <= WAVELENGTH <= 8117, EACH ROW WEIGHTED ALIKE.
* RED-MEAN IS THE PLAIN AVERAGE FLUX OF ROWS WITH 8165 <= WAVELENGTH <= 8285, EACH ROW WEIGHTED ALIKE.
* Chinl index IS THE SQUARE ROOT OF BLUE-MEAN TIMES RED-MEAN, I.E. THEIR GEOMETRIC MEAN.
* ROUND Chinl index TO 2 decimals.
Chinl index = 3.22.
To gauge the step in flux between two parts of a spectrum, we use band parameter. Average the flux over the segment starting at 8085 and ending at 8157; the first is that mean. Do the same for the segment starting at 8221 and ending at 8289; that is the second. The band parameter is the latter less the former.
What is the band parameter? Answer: -0.115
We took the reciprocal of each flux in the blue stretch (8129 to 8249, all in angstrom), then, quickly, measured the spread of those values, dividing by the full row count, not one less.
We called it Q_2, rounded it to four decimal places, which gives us 0.0031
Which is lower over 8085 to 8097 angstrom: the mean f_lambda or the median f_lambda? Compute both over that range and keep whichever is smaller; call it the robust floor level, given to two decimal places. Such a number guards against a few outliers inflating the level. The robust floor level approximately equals 3.27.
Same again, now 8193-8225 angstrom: 3.18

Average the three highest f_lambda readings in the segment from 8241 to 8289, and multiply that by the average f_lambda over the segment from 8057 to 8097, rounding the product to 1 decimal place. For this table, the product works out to 10.4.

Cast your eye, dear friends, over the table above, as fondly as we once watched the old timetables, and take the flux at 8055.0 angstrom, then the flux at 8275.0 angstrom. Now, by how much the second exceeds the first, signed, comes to -0.21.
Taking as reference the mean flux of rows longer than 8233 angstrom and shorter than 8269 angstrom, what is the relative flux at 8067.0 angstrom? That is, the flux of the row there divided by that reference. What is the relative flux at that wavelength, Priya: 1.05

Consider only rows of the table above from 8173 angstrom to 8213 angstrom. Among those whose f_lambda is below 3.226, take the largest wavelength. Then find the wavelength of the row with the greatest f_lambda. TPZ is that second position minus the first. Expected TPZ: -24 angstrom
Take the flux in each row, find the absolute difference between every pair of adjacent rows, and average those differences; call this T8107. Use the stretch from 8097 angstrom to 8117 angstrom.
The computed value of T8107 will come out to 0.015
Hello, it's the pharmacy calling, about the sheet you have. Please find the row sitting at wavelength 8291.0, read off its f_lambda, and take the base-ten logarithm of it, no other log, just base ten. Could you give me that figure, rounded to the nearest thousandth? 0.501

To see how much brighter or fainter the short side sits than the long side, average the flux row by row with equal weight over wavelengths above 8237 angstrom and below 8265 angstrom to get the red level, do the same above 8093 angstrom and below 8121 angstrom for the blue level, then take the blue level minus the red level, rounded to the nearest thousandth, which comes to 0.131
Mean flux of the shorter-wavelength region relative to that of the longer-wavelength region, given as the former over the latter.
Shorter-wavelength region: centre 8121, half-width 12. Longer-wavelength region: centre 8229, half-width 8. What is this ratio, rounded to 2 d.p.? 1.03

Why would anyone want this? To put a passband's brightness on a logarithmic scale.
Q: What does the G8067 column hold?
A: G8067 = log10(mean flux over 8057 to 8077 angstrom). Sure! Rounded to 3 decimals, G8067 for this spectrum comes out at 0.518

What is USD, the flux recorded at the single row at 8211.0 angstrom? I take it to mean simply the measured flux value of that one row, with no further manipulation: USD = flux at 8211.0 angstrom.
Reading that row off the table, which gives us 3.19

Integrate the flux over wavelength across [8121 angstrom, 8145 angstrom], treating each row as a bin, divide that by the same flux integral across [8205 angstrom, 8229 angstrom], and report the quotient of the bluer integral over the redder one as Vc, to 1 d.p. 1.0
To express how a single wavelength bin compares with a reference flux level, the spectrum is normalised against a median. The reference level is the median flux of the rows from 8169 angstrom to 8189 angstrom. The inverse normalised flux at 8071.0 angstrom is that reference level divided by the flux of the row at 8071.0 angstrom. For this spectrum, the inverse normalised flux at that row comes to 0.98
